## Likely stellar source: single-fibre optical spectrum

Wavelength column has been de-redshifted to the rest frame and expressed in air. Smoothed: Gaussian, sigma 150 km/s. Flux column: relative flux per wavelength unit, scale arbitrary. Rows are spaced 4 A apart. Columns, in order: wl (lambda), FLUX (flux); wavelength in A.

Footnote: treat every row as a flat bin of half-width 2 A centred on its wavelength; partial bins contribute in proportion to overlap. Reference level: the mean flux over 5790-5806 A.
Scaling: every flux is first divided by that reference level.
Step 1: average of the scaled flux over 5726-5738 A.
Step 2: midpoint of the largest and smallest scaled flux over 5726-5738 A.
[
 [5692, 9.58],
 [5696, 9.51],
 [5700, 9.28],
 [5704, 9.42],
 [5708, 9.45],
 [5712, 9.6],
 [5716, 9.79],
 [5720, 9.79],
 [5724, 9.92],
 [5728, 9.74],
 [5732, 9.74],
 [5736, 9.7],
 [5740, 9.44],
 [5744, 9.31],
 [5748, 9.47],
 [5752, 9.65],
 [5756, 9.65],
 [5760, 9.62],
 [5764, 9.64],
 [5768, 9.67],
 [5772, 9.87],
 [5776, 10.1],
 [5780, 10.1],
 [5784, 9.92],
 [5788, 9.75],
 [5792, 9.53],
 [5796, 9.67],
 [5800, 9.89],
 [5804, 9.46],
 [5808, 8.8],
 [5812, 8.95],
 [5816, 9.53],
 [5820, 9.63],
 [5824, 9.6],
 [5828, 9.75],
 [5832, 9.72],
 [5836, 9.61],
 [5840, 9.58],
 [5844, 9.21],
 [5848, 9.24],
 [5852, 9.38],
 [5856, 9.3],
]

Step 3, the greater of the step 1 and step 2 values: 1.01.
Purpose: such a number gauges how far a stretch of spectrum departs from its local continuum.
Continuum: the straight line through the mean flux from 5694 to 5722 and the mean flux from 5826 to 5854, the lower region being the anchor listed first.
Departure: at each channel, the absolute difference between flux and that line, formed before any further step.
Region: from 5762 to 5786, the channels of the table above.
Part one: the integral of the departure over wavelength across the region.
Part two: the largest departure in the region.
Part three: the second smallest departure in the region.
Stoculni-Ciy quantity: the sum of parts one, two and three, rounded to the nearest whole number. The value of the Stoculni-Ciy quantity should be 9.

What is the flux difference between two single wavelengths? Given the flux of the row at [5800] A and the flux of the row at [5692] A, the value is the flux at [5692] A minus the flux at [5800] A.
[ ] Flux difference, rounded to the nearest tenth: -0.3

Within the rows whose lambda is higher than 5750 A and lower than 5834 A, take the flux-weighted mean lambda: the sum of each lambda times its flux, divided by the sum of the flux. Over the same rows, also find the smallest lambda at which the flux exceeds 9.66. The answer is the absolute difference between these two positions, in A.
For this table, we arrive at 23.8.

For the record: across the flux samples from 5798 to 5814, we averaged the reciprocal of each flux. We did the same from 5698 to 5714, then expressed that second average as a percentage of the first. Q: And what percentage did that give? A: 98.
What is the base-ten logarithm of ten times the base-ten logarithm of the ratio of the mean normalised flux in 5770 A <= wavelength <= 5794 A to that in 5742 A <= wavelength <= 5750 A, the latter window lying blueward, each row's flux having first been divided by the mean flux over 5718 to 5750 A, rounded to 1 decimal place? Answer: -0.7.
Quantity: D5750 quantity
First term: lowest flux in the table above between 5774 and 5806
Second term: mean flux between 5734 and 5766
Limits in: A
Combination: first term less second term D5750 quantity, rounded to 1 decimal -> -0.1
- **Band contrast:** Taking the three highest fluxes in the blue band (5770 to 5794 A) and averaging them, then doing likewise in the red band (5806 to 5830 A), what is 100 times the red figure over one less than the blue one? 107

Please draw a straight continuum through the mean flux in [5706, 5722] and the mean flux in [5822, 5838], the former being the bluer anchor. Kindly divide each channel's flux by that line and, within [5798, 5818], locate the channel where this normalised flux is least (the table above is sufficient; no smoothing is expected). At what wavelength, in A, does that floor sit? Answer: 5808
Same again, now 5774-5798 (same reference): 5792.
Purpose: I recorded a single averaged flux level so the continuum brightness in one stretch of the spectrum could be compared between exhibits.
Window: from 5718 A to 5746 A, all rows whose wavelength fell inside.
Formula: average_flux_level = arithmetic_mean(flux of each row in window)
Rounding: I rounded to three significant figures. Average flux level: 9.66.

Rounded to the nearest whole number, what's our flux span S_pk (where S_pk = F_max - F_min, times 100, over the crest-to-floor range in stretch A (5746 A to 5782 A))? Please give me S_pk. 63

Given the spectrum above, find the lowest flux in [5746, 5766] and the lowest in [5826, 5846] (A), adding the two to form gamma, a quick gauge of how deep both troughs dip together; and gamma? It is 18.68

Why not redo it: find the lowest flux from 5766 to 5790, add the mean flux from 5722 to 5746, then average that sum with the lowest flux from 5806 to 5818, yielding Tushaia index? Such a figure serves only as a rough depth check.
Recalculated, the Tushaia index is 14.06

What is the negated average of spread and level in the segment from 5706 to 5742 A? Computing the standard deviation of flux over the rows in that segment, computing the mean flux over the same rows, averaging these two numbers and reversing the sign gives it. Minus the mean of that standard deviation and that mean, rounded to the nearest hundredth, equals -4.92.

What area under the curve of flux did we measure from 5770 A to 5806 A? 353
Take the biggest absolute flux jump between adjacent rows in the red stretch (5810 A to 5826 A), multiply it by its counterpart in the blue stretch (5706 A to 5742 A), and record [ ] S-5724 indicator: 0.151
